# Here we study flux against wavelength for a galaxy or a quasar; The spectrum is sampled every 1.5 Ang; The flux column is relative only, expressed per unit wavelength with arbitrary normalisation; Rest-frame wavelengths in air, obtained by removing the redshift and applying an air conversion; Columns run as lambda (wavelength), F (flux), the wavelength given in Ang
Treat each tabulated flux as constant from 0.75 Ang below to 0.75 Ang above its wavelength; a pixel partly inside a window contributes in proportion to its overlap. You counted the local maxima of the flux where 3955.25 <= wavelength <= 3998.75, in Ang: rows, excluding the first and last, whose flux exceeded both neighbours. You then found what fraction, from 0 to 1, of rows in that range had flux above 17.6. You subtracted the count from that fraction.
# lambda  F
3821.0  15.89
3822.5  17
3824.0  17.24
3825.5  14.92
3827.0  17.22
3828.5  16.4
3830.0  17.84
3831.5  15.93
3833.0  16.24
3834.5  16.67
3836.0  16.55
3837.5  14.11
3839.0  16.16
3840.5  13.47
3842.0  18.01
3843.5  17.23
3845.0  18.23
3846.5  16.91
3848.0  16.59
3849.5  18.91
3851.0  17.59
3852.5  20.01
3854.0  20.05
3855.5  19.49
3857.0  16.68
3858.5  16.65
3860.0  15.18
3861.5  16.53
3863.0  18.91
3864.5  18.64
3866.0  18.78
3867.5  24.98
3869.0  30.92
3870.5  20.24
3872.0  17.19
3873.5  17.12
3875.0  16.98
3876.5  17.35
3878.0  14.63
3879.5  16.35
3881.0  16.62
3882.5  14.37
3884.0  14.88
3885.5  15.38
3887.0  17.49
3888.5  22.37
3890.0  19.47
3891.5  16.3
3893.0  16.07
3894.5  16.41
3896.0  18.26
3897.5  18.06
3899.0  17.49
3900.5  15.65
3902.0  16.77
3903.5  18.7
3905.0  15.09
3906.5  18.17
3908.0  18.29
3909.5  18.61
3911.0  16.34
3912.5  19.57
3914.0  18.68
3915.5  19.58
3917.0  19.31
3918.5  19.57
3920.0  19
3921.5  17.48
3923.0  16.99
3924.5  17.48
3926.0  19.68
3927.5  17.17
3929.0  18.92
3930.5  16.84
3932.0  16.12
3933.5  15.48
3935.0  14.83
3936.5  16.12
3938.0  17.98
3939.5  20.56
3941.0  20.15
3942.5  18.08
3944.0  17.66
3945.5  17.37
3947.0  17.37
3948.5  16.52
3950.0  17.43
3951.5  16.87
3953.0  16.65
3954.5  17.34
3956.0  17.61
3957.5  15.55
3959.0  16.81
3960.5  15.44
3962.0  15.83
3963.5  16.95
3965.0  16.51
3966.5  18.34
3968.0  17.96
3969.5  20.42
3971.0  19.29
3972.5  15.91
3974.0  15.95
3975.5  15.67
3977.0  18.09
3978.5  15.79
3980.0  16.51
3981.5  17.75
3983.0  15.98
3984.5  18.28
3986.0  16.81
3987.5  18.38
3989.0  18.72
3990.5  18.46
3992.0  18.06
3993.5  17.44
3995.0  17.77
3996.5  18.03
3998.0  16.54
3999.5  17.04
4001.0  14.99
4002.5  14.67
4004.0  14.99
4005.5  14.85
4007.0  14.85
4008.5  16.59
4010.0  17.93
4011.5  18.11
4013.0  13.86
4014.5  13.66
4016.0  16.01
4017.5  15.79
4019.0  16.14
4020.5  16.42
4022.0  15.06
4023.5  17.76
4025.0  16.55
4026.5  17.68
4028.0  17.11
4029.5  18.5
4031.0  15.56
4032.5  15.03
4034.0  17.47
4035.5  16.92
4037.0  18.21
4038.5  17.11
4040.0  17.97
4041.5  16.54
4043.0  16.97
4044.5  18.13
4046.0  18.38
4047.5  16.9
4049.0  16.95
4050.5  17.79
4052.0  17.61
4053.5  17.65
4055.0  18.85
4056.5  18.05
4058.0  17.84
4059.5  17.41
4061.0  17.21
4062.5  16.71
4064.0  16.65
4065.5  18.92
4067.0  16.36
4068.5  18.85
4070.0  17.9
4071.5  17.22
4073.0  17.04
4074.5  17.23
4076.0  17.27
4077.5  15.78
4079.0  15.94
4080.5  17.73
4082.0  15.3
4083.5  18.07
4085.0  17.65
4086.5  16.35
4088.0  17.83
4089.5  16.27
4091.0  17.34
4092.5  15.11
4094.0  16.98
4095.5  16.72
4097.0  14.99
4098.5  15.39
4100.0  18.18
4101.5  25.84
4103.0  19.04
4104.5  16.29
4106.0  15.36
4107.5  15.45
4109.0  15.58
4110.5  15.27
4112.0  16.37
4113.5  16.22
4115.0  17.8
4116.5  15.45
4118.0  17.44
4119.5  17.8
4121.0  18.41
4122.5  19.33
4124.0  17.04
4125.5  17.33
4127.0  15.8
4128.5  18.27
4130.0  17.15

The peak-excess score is -10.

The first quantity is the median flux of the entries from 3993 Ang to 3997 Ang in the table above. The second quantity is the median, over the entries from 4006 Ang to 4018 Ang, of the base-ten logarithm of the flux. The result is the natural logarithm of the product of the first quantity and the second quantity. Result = 3.06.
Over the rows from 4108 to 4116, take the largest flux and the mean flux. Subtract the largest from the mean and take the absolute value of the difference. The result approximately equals 1.6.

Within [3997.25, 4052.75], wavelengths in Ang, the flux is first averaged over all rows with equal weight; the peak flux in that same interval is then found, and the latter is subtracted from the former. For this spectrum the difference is -1.9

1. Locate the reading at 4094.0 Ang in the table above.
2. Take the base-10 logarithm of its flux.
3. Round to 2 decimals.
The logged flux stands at 1.23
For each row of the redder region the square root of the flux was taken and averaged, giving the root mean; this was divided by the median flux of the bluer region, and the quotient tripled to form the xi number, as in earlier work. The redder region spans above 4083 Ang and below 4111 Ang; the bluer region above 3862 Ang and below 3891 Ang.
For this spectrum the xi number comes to 0.71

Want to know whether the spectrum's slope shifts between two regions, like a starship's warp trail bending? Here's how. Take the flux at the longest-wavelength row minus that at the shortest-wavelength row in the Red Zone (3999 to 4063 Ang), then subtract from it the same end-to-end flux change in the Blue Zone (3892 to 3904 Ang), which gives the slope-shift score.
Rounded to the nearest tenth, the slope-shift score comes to -3.0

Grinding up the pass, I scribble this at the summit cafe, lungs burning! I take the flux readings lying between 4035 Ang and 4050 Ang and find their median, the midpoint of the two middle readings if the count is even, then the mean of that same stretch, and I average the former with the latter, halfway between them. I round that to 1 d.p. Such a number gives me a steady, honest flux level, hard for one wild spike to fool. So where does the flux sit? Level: 17.2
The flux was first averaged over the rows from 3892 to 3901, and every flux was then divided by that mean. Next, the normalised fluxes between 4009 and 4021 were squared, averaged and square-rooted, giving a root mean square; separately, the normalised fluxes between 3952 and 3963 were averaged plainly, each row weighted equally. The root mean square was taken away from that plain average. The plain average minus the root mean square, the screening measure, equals 0.02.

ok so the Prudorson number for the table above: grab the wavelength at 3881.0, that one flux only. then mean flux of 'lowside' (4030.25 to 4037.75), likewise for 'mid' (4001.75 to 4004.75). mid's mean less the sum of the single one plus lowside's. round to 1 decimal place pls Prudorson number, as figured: -18.4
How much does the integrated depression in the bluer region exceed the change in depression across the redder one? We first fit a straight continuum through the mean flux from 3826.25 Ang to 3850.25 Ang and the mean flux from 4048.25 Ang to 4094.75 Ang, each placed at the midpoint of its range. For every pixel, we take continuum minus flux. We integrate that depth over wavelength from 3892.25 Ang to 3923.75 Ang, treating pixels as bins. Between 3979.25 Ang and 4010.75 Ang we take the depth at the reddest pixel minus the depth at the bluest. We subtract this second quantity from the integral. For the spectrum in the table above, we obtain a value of -30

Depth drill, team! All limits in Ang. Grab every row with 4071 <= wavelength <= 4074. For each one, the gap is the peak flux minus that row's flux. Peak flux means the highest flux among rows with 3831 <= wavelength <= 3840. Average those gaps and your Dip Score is -0.5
